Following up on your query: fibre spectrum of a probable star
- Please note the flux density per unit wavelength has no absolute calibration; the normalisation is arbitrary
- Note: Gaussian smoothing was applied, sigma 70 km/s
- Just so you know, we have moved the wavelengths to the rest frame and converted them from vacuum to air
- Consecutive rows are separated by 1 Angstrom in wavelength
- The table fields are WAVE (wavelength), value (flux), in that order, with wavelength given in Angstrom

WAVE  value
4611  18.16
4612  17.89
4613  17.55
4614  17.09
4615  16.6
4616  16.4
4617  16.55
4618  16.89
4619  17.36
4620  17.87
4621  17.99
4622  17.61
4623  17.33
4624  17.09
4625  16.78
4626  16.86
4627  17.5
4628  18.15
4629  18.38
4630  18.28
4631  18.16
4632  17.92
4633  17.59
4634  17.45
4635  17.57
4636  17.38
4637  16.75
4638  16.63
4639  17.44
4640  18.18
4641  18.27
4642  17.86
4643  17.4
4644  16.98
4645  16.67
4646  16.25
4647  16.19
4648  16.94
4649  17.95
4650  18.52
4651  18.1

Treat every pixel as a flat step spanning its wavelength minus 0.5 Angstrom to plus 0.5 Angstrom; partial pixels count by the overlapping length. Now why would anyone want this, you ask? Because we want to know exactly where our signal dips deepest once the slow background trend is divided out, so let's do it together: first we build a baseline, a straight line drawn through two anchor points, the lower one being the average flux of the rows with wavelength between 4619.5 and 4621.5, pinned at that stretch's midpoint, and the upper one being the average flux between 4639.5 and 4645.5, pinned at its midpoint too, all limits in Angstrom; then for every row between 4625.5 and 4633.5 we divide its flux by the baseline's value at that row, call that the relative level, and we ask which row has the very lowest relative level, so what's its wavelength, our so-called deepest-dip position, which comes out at 4626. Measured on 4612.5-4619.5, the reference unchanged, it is 4616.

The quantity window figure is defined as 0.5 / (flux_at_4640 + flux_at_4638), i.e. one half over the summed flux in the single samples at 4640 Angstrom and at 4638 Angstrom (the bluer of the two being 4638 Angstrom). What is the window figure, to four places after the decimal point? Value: 0.0144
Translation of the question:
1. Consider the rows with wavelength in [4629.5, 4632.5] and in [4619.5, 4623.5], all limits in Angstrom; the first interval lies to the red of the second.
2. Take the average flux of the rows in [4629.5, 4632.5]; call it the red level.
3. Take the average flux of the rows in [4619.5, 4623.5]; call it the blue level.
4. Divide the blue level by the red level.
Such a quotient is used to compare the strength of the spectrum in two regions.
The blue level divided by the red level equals 0.98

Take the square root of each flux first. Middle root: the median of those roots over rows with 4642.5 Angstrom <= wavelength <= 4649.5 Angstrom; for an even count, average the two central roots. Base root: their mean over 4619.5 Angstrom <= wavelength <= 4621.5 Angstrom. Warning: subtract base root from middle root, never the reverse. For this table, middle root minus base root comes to -0.12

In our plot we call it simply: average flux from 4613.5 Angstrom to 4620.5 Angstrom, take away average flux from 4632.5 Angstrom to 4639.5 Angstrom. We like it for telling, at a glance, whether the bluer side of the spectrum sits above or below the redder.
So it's -0.3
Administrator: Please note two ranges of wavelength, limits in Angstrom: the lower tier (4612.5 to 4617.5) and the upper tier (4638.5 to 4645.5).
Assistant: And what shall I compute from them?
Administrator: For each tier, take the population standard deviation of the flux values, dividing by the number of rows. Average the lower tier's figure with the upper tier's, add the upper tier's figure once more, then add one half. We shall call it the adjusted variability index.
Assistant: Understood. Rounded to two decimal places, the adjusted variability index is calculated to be 1.54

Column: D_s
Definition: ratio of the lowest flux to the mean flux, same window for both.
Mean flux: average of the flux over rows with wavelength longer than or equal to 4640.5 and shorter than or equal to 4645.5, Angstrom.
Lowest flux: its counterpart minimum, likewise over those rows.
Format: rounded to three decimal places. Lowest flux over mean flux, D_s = 0.956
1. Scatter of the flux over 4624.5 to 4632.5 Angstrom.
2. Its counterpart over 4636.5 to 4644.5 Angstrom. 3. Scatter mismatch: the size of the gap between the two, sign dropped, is 0.01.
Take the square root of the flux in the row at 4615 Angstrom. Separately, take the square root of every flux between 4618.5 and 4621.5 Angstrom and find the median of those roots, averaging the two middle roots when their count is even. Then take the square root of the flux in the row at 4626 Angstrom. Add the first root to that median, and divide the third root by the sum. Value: 0.495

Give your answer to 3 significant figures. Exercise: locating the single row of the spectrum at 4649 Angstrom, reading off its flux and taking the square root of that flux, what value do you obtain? 4.24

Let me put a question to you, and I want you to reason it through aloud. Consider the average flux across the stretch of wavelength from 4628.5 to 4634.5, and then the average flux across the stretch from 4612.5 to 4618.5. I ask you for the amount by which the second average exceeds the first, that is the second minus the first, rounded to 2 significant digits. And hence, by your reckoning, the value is -1.1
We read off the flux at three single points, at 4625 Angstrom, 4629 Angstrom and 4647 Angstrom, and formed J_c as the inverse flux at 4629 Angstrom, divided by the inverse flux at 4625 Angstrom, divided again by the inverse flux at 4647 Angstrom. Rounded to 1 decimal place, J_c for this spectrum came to 14.8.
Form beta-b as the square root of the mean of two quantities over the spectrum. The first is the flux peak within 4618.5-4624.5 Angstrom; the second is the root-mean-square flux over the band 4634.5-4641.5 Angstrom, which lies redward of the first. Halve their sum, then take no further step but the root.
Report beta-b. 4.21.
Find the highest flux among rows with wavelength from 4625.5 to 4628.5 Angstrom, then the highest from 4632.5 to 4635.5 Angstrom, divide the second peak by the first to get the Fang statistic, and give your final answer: 0.969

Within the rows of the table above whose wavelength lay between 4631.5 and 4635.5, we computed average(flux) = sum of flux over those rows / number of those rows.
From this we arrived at 17.6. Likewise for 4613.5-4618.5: 16.7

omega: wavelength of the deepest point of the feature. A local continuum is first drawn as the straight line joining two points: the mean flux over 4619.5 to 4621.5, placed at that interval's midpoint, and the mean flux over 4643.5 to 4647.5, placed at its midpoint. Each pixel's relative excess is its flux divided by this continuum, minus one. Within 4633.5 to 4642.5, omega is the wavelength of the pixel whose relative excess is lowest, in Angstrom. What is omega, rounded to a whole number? 4638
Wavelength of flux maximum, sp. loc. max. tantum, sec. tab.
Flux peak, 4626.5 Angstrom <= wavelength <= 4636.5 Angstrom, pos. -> 4629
